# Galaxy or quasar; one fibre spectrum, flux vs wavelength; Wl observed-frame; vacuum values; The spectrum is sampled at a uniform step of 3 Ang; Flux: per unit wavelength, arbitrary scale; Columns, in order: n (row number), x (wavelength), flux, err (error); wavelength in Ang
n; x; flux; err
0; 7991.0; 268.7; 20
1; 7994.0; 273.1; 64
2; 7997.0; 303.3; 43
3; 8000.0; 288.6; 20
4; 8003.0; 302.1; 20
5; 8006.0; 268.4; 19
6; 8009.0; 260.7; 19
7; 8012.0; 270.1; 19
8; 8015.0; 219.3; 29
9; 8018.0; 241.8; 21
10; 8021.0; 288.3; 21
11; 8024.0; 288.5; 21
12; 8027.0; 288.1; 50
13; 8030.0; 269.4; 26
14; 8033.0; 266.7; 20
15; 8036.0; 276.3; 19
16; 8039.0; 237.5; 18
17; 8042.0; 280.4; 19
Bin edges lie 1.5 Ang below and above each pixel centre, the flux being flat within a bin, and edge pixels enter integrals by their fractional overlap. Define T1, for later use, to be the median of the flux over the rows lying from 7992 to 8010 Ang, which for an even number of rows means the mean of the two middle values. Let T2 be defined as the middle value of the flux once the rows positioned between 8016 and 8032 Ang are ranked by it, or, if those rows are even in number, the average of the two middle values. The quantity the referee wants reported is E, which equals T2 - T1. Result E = 7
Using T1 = 281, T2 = 288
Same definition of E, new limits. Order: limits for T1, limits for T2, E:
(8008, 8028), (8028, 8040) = -2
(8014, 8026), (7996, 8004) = 37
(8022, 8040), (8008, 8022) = -12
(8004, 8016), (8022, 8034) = 14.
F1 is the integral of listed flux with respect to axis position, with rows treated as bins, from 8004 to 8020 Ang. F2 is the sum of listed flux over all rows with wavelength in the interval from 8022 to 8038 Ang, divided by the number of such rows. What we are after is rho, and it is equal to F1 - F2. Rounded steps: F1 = 4076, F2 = 278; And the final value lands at 3798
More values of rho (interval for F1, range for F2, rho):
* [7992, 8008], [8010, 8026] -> 4310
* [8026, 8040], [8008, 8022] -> 3495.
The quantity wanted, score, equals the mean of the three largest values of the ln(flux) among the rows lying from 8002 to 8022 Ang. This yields 5.66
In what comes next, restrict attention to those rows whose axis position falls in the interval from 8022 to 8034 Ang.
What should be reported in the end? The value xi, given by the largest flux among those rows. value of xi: 288.5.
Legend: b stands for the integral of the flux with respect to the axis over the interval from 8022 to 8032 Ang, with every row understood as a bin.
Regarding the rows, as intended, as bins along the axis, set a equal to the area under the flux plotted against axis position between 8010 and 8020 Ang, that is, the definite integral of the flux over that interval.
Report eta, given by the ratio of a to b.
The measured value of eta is 0.88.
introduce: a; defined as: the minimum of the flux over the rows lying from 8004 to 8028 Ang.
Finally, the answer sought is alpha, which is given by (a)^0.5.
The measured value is 14.8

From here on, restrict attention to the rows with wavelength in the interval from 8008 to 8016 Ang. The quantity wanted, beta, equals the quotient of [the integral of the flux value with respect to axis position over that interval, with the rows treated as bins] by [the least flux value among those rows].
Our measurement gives 9.2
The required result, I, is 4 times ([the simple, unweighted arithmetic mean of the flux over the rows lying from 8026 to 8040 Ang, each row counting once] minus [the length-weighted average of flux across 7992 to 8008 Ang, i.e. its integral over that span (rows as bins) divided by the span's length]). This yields -72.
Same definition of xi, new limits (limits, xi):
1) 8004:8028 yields 288.5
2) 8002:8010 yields 302.1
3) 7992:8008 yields 303.3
